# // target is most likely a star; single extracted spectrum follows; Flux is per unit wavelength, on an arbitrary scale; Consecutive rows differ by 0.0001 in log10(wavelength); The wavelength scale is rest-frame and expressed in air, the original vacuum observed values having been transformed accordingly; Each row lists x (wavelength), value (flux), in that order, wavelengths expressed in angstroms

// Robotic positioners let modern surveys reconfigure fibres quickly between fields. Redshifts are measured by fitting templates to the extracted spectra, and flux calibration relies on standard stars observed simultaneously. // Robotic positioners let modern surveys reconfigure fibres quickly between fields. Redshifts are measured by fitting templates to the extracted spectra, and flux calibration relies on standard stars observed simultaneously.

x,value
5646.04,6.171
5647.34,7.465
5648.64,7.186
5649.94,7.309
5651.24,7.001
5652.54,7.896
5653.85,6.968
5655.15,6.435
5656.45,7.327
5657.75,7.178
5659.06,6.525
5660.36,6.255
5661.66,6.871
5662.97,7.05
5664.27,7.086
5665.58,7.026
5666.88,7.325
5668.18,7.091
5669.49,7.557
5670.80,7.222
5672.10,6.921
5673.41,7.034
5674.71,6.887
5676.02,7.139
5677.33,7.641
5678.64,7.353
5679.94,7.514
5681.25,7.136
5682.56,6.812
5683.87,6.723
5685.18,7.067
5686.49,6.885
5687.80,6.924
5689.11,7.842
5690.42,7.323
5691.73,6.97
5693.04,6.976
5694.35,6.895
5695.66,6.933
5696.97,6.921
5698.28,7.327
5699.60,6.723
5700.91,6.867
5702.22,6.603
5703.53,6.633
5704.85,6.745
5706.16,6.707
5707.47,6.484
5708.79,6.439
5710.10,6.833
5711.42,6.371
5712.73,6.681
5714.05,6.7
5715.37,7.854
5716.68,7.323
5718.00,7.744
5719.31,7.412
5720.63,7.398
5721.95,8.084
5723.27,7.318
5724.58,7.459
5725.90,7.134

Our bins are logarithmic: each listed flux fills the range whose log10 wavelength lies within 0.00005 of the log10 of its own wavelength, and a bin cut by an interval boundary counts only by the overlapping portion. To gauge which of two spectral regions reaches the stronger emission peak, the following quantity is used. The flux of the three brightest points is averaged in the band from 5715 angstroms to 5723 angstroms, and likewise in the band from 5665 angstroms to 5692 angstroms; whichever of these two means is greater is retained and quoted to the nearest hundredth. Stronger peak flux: 7.89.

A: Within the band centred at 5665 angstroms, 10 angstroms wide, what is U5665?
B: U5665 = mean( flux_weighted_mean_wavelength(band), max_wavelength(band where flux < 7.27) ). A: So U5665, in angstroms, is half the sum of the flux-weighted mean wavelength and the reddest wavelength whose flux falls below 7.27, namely 5666.6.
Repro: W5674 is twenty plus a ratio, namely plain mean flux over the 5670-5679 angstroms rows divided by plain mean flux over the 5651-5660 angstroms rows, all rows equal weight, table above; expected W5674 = 21.0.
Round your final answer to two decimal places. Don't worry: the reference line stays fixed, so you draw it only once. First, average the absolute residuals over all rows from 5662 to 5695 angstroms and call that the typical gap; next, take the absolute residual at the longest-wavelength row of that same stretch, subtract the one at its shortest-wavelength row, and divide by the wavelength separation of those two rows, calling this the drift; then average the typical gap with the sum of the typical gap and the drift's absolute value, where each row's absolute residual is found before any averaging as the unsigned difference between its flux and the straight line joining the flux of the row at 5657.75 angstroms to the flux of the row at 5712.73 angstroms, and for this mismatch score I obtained 0.22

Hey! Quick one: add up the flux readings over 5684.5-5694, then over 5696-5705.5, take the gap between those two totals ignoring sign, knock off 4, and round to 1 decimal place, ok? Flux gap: -1.8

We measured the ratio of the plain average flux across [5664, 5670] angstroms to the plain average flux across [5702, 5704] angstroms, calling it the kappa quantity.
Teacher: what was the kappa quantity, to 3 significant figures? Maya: 1.09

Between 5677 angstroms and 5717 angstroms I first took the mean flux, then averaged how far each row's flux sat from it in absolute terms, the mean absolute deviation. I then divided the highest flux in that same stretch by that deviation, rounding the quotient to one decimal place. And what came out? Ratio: 26.2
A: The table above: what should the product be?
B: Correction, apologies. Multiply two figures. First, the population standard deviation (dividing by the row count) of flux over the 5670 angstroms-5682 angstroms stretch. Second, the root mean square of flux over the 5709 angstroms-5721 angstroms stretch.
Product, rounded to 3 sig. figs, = 1.73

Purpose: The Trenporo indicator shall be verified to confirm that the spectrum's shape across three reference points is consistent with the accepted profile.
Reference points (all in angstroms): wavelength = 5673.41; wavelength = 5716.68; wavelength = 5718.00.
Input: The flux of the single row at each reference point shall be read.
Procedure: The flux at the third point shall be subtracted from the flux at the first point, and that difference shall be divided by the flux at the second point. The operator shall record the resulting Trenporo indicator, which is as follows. -0.10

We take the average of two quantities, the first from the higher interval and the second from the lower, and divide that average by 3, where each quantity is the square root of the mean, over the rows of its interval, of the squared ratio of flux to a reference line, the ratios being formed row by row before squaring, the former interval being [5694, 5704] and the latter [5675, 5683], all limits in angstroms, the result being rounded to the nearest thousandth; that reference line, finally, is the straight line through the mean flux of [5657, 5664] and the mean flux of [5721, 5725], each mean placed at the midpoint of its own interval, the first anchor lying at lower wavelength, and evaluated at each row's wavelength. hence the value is 0.329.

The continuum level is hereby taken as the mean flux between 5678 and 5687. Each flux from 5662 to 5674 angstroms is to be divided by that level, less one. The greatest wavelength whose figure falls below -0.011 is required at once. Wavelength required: 5672.10 angstroms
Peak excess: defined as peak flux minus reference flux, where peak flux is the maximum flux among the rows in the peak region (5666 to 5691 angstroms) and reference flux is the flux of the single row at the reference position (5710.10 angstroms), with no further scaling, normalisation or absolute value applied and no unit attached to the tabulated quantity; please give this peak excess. 1.0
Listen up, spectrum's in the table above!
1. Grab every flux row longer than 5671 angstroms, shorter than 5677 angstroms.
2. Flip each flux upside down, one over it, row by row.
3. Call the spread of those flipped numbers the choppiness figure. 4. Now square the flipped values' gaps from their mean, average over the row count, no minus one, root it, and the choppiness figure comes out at 0.0020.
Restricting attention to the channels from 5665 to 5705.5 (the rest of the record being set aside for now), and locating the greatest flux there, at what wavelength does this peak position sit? 5689.11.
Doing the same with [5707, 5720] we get 5715.37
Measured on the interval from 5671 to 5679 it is 5677.33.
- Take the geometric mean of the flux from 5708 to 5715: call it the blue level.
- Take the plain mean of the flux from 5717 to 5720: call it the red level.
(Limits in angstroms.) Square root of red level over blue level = 1.07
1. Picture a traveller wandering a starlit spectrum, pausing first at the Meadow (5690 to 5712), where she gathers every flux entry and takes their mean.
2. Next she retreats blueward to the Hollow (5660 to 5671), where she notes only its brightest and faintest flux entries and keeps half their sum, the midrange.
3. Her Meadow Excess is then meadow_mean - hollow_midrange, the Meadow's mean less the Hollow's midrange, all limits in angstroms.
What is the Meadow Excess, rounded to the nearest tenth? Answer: -0.1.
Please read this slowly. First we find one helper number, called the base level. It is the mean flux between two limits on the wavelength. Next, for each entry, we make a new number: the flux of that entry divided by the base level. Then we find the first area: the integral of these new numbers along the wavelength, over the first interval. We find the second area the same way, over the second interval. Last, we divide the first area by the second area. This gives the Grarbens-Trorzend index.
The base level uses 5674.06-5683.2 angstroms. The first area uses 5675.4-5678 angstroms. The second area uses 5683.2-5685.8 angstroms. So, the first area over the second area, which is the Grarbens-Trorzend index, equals 1.07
